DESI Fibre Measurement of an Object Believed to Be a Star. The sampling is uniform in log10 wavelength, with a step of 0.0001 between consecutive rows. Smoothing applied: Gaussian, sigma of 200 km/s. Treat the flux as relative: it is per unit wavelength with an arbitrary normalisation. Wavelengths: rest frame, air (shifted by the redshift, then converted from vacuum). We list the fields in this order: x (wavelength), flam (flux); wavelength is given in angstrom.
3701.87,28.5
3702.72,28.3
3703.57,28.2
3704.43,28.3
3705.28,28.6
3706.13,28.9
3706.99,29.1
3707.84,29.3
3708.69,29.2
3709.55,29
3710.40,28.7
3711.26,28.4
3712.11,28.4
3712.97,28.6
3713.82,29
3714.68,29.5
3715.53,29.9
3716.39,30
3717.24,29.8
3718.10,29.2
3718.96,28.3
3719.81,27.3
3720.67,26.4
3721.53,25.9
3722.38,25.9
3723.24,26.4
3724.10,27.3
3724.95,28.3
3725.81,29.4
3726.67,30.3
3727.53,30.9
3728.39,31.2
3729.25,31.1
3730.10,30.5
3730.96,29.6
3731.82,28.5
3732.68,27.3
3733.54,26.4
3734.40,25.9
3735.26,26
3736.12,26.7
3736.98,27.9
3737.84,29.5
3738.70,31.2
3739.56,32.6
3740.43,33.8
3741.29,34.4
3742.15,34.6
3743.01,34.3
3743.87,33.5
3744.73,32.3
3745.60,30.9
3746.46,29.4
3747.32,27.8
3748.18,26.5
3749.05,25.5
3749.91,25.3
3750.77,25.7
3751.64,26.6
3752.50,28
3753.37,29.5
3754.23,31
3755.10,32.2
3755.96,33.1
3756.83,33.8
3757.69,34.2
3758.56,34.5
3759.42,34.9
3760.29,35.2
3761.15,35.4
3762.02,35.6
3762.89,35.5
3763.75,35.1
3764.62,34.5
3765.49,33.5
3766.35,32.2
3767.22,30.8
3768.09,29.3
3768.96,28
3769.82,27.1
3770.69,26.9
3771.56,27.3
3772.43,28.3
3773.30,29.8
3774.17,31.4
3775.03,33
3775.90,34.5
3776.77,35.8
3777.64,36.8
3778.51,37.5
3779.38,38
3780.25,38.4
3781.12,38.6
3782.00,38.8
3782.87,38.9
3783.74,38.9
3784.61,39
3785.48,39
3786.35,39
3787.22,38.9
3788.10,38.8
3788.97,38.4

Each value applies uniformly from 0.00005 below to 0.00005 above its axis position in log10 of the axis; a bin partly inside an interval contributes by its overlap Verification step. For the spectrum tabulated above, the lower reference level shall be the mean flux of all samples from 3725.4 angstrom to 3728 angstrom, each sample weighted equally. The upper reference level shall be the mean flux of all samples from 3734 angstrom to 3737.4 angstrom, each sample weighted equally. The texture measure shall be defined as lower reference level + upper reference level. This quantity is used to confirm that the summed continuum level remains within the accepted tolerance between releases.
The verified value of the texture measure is 57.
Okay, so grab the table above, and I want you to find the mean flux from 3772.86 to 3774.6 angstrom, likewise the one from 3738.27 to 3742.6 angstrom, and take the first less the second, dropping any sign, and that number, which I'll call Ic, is 2.7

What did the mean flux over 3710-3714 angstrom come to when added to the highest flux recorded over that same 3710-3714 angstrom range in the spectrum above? 58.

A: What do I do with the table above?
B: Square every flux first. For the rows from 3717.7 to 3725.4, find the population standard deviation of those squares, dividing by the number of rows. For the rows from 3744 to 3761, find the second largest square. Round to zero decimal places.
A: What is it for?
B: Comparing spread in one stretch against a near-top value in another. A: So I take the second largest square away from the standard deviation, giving -1157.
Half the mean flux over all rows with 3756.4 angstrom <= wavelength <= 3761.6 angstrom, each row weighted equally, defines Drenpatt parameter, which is 17.3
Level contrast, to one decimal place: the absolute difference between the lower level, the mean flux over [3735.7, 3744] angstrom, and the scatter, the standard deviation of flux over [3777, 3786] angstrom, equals 31.1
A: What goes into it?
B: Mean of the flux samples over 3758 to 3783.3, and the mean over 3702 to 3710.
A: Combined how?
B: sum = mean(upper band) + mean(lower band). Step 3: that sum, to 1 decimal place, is 62.4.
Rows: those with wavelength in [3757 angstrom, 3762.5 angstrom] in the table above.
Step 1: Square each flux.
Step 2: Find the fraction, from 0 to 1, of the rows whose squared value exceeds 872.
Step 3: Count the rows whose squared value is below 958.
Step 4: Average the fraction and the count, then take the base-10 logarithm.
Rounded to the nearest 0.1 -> -0.3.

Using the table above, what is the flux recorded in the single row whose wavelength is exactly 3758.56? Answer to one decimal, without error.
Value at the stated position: 34.5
